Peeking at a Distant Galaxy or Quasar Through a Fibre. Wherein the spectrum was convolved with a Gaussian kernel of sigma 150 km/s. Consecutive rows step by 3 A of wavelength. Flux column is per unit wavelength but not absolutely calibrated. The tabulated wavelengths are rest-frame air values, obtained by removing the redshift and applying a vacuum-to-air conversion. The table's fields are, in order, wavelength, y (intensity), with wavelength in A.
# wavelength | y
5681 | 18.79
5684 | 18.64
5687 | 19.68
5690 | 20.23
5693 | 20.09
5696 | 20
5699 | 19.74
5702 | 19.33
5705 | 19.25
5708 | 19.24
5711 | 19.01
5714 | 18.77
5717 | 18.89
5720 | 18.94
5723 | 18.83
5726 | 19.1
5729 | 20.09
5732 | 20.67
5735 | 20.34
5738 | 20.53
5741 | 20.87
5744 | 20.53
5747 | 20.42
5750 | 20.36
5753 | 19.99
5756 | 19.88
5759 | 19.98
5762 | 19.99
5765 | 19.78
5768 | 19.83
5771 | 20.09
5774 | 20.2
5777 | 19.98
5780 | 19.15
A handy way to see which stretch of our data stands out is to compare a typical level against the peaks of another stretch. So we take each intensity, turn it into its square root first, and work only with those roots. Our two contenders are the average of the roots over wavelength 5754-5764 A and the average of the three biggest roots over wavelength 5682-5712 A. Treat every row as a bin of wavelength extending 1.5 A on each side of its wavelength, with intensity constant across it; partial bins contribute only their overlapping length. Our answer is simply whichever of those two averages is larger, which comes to 4.48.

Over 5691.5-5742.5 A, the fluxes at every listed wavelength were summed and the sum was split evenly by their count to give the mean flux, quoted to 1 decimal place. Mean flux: 19.6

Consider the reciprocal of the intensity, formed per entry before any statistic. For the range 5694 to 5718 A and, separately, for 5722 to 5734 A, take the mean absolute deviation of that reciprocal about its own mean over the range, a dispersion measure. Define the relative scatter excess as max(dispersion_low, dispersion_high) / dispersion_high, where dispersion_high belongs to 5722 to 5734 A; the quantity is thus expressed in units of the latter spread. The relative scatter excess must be 1.0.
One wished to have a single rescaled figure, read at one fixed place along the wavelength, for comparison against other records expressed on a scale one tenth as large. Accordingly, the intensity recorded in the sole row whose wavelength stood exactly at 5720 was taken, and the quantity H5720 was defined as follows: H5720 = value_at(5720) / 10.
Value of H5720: 1.89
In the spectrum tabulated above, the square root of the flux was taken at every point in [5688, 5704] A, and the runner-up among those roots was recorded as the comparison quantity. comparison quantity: 4.48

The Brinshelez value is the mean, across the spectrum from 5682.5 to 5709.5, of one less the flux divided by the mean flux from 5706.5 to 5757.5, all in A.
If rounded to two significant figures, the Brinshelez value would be 0.011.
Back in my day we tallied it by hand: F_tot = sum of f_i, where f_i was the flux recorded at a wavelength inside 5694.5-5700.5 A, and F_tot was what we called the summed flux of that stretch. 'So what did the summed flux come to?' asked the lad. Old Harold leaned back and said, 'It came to 39.7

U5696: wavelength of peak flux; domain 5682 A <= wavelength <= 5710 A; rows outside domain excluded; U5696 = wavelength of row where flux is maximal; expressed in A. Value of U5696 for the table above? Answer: 5690 A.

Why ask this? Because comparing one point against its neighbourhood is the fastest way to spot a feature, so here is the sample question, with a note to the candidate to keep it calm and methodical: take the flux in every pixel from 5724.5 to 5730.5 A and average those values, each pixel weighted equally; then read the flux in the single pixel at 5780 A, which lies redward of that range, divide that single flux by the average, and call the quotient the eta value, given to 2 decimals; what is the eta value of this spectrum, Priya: 0.98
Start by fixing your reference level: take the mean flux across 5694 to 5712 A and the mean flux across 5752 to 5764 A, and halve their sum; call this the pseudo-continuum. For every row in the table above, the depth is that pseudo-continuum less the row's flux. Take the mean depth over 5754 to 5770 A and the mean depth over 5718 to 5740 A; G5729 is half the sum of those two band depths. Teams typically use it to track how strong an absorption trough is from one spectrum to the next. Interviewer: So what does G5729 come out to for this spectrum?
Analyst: -0.14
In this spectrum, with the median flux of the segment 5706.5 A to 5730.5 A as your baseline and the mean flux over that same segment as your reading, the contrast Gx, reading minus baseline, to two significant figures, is 0.13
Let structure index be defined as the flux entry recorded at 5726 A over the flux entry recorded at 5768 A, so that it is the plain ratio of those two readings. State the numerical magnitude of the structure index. 0.96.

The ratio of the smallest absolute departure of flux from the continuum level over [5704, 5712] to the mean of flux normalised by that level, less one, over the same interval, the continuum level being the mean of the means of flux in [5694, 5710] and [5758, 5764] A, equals -17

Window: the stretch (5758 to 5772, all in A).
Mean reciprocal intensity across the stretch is 0.0502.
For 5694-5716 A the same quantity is 0.0517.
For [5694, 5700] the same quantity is 0.0503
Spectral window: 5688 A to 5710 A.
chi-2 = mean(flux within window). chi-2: 19.7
